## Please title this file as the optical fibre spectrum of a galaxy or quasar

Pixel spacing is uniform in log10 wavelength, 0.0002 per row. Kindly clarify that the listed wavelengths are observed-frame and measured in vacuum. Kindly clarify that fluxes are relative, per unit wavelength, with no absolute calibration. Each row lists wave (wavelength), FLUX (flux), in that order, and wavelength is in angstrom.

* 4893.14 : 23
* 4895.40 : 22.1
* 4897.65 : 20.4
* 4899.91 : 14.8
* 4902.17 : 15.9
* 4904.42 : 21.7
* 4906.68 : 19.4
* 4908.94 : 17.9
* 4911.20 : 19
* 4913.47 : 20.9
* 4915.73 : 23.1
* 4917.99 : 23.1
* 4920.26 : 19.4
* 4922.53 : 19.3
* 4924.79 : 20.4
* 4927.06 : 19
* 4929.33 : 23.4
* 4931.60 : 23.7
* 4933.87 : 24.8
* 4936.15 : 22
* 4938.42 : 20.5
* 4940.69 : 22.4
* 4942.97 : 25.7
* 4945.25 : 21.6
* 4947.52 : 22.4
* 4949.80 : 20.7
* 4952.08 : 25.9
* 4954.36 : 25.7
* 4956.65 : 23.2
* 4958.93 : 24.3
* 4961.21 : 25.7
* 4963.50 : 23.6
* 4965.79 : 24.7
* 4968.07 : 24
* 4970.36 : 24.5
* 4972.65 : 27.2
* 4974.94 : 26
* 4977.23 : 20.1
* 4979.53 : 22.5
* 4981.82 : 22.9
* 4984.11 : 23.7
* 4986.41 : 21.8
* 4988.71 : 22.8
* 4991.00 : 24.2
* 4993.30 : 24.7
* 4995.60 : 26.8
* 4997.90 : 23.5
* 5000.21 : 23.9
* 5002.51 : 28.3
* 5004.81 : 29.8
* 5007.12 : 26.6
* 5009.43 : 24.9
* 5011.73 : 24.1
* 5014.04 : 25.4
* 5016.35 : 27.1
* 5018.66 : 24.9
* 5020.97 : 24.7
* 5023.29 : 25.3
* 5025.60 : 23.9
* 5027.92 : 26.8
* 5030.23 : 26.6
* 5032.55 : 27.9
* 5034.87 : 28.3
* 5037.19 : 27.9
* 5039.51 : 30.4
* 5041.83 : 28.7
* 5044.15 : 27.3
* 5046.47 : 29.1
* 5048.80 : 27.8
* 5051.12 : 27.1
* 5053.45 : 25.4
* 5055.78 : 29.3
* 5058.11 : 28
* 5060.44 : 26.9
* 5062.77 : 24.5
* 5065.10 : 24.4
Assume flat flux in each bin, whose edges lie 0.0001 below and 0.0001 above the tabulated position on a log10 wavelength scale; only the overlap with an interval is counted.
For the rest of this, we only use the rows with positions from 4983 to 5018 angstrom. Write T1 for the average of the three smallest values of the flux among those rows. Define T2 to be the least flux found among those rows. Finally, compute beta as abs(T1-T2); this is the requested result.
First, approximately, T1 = 22.7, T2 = 21.8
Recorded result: 0.9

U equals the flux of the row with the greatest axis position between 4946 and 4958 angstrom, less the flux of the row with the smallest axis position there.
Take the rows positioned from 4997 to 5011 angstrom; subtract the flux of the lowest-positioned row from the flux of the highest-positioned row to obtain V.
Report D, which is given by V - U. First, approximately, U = 0.8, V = 1.4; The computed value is 0.6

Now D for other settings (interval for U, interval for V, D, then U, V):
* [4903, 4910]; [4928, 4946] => 2.0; -3.8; -1.8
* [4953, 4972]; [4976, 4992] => 5.3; -1.2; 4.1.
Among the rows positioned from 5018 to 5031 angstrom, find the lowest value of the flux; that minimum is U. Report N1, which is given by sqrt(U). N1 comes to 4.9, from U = 23.9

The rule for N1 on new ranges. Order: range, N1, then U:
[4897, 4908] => 3.8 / 14.8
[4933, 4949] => 4.5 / 20.5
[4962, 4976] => 4.9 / 23.6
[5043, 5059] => 5.0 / 25.4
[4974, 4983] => 4.5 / 20.1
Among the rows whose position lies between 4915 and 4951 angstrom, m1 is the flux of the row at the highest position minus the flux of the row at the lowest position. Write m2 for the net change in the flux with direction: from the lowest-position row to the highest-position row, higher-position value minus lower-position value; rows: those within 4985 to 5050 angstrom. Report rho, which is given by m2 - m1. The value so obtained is 8.4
